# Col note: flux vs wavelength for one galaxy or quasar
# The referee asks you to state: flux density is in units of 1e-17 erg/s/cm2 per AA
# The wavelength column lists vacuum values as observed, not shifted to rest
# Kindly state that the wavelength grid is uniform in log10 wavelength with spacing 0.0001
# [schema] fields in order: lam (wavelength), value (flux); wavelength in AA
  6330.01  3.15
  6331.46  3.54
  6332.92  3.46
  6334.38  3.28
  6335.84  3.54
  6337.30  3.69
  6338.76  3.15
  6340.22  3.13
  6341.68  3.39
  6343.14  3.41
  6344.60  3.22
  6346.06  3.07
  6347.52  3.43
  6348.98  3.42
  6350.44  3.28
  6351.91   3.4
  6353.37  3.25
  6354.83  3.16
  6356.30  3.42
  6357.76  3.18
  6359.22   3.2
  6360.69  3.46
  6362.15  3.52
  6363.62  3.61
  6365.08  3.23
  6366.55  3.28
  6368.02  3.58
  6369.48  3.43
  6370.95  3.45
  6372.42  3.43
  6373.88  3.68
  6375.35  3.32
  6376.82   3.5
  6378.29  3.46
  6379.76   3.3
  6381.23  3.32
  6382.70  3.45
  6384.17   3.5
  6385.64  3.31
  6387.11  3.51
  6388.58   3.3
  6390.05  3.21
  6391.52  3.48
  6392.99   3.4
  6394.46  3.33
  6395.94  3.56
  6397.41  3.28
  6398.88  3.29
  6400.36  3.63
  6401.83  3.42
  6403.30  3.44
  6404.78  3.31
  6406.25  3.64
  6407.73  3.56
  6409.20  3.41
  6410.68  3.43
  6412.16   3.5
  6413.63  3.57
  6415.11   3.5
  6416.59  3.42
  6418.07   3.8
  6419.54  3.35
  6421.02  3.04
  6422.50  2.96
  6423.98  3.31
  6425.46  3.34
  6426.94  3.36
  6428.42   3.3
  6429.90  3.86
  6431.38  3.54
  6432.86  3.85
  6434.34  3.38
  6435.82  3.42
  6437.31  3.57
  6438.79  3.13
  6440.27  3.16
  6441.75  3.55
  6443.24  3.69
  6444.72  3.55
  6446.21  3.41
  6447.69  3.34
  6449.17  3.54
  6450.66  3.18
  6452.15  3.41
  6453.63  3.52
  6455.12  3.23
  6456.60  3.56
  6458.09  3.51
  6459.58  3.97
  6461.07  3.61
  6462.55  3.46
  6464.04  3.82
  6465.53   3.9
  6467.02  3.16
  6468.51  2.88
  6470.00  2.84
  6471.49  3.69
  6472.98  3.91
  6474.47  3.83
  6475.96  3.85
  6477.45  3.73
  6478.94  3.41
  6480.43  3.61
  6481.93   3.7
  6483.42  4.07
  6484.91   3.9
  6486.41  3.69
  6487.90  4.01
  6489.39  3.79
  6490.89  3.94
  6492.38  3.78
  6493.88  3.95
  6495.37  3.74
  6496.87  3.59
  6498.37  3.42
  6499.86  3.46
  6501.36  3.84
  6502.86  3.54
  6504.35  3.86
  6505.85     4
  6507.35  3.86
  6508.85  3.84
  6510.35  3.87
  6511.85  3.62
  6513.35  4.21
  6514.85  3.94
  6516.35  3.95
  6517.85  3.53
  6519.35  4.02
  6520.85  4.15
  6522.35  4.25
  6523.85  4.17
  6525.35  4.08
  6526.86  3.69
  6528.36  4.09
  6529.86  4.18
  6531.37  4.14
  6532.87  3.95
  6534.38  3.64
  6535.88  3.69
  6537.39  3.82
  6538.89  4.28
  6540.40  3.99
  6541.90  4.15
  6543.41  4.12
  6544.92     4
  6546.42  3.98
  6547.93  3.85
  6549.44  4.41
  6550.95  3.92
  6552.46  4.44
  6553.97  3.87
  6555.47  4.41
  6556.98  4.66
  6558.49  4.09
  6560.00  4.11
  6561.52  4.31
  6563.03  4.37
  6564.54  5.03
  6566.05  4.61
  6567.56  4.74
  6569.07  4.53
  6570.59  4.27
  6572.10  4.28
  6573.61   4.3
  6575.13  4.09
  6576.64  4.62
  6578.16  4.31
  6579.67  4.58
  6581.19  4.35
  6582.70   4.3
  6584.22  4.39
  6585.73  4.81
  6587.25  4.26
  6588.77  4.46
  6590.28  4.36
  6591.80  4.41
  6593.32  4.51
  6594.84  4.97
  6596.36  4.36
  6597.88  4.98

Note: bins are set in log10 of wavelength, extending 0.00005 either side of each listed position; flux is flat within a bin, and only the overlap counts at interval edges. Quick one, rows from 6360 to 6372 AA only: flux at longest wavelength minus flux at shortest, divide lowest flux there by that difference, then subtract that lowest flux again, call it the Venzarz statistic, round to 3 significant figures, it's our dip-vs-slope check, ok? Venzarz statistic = -326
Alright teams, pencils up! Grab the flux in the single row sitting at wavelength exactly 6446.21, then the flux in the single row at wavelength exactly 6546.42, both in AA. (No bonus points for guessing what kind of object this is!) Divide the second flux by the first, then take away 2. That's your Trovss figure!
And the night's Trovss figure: -0.83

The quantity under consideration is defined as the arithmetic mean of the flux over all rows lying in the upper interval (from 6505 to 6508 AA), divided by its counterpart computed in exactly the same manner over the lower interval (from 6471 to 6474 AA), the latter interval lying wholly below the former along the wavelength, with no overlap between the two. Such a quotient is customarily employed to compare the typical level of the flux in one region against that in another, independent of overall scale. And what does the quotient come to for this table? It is 1.03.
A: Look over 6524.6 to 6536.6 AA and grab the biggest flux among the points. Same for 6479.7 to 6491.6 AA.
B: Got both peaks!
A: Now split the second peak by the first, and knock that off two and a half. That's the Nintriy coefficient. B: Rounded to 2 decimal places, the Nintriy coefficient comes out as 1.53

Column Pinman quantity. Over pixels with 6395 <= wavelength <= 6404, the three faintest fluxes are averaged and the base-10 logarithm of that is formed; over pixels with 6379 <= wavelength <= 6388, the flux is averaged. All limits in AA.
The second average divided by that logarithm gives 6.50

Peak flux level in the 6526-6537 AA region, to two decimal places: 4.18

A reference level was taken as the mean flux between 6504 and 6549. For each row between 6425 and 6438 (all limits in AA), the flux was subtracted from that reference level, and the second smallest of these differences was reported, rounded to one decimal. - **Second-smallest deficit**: 0.1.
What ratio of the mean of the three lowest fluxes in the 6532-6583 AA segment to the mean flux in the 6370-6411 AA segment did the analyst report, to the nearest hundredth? 1.08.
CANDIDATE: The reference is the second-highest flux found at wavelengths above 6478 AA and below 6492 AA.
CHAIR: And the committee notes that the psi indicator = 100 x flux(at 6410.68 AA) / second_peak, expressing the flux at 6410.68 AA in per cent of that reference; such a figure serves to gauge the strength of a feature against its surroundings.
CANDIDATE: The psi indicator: 86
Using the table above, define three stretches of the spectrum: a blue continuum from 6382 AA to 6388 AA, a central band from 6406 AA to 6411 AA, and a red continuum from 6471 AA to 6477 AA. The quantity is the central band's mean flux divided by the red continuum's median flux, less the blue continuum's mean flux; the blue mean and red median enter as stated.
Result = -2.53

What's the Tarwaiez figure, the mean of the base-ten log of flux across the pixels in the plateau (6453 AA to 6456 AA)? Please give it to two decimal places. 0.53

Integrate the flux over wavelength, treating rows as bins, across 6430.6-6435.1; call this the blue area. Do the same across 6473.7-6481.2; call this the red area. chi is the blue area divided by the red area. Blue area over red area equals 0.6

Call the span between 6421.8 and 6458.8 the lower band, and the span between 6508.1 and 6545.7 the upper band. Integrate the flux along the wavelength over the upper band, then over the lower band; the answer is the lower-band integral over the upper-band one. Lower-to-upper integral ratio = 0.85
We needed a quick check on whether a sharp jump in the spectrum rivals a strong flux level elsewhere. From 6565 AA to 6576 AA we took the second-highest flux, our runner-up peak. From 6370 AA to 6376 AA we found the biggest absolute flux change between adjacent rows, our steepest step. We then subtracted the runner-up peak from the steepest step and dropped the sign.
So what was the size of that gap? 4.25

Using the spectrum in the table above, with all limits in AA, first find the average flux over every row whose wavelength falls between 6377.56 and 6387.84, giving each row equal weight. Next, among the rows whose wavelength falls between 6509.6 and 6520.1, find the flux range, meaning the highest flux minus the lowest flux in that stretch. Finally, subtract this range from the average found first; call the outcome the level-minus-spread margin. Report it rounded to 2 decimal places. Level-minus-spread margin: 2.73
